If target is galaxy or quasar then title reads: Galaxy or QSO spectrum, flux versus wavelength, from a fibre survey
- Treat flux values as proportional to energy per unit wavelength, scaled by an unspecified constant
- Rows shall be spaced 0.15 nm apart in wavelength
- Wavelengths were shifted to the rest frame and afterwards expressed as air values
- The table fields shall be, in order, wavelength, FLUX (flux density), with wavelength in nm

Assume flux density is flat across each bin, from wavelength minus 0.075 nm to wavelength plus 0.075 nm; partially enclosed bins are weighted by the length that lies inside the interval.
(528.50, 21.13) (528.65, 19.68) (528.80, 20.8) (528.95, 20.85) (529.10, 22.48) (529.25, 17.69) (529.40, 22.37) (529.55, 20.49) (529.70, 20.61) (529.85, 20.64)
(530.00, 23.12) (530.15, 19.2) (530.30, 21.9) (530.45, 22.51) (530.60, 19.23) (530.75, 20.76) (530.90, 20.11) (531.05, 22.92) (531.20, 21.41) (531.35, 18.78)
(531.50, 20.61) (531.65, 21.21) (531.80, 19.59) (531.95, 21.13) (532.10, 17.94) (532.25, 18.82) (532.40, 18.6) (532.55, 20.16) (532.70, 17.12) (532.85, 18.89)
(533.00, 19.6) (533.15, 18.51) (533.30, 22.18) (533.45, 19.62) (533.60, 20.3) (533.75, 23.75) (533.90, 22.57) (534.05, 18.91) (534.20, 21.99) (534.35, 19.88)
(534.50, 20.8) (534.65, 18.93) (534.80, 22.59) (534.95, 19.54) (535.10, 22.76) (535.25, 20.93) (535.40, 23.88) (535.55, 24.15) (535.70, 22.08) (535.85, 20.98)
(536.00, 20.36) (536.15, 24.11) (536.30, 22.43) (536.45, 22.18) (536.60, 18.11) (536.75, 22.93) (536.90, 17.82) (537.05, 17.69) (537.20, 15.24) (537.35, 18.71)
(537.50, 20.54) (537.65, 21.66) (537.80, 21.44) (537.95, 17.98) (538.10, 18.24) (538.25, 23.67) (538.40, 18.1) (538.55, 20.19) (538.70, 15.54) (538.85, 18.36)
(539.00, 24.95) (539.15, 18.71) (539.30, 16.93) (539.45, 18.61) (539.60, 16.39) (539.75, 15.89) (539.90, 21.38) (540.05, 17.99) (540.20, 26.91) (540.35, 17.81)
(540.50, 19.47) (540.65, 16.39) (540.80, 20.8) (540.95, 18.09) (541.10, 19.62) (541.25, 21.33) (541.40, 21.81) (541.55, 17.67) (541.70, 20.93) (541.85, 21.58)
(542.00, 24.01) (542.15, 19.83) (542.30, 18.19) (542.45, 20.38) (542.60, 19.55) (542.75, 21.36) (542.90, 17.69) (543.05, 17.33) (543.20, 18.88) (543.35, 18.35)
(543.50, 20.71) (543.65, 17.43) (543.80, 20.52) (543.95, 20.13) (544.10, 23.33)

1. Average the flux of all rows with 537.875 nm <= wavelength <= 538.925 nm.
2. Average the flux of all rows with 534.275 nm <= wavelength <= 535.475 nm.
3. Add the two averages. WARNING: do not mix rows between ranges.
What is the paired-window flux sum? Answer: 40.0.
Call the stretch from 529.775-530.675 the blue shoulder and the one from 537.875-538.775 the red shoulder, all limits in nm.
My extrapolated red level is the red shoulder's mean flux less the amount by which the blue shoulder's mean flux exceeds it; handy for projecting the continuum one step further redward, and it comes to 16.8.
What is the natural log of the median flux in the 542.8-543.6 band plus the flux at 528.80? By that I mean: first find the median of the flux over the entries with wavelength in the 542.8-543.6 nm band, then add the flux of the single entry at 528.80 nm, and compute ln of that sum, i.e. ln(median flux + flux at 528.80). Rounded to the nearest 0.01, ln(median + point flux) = 3.67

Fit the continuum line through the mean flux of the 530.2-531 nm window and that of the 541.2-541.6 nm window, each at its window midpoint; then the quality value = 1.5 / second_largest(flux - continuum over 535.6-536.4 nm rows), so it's 0.8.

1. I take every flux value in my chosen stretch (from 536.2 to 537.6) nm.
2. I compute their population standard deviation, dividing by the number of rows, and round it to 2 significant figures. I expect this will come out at 2.5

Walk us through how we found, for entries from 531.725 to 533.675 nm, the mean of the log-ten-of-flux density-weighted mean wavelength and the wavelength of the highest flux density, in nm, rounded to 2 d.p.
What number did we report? 533.00 nm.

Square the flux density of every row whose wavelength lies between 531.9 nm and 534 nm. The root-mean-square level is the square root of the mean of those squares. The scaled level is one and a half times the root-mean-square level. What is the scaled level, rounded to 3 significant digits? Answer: 30.0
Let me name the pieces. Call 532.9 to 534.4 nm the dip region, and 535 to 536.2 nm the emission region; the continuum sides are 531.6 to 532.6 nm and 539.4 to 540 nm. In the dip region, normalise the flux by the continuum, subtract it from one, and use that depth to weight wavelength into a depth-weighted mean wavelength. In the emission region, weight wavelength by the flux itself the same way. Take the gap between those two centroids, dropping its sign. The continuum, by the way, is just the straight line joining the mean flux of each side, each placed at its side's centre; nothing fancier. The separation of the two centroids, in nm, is 1.80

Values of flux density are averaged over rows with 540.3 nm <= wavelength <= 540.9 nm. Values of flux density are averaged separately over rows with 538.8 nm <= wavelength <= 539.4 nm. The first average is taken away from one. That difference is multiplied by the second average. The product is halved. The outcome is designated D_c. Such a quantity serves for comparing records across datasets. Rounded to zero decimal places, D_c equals -174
